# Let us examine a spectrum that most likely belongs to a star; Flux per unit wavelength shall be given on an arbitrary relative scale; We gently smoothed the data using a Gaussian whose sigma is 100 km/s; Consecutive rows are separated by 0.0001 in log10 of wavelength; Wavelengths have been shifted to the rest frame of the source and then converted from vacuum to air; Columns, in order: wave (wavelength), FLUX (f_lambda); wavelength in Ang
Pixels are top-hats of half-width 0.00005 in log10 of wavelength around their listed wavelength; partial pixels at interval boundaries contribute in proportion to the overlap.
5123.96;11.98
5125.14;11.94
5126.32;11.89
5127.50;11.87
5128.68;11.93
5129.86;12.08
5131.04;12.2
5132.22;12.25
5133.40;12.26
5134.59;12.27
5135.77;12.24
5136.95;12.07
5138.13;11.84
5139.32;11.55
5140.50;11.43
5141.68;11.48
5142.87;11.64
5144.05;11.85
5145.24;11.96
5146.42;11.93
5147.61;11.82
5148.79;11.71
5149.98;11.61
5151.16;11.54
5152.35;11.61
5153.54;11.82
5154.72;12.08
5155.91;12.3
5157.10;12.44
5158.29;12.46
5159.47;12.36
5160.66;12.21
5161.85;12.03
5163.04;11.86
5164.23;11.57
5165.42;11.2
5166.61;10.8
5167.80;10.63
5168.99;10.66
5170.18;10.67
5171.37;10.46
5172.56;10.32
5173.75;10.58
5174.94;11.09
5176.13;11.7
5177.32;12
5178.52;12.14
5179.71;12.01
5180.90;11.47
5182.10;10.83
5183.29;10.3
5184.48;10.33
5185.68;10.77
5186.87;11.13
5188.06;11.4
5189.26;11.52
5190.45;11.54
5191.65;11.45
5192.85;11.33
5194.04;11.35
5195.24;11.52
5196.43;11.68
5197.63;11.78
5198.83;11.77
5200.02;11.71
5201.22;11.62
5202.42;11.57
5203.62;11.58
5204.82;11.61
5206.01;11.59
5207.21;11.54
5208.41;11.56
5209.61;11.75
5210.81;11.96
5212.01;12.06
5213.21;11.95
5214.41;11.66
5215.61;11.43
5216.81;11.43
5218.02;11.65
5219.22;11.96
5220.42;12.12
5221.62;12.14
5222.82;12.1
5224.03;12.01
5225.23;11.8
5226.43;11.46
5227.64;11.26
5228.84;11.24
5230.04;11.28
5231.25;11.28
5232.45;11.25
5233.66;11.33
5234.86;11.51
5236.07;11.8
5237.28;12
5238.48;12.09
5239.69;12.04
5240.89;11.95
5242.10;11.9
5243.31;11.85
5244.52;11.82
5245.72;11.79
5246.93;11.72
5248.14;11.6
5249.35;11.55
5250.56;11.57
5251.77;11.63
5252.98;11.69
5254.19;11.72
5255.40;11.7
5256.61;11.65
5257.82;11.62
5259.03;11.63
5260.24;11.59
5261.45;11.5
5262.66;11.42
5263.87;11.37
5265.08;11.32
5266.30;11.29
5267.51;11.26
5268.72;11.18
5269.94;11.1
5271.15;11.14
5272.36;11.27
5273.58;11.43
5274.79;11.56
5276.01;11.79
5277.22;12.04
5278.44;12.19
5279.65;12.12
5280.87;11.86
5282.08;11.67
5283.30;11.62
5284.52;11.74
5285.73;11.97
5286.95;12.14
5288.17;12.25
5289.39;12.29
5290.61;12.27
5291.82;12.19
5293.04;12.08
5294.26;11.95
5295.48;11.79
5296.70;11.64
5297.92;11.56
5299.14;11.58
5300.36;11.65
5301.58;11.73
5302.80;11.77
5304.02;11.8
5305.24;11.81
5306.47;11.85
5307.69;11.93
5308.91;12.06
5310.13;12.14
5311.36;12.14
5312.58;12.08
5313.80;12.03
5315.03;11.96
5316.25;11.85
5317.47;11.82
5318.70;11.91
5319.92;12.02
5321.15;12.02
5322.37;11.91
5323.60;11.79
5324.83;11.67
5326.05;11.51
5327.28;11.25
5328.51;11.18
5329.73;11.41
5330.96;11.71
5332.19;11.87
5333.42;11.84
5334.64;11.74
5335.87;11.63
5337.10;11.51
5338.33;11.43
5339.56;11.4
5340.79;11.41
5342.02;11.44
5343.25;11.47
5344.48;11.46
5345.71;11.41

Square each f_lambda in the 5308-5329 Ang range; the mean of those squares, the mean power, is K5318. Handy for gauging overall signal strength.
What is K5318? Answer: 140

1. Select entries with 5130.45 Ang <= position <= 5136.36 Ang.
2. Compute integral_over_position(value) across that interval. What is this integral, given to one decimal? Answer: 72.4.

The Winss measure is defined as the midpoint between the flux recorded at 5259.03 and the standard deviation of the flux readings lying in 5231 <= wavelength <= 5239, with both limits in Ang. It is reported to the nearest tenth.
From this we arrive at 6.0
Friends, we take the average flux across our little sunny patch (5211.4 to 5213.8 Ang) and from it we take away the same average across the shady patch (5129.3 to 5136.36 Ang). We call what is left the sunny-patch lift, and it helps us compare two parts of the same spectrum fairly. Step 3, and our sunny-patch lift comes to -0.2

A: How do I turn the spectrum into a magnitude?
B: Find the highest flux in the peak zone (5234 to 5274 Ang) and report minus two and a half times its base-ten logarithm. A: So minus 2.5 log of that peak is -2.71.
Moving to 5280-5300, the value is -2.72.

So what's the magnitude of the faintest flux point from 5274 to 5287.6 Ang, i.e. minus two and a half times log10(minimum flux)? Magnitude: -2.66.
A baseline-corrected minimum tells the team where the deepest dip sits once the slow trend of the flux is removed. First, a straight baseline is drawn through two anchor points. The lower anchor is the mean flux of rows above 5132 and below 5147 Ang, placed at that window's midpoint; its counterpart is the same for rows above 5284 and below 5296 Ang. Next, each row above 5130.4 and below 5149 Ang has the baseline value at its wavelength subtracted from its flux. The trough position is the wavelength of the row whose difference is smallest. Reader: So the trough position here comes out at 5140.50 Ang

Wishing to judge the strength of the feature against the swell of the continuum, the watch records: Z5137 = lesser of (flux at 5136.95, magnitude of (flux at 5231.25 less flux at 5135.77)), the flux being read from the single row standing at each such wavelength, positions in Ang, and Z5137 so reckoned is 0.96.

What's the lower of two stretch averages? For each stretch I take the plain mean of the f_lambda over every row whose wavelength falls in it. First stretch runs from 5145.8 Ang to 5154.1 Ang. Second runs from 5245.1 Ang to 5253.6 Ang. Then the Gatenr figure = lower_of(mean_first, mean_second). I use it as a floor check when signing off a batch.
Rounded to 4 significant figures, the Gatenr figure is 11.65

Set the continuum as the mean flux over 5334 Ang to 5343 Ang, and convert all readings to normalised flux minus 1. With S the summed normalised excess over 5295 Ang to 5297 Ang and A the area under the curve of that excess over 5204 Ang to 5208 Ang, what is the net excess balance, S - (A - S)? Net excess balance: 0.05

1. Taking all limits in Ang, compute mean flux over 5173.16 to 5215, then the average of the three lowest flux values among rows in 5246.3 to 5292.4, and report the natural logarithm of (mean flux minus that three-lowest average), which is -1.1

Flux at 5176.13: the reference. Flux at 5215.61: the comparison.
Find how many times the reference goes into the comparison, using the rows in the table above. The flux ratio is 0.98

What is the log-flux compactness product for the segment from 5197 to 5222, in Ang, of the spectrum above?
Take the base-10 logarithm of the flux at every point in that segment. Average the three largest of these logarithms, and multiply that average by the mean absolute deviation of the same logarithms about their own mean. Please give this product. 0.0071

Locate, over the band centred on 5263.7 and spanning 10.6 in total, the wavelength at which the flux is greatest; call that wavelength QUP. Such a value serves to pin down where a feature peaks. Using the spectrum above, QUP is 5259.03 Ang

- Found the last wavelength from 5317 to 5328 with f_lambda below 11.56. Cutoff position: 5327.28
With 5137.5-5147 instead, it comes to 5141.68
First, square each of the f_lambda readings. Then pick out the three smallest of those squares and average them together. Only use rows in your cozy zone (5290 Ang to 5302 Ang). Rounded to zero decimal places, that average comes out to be 134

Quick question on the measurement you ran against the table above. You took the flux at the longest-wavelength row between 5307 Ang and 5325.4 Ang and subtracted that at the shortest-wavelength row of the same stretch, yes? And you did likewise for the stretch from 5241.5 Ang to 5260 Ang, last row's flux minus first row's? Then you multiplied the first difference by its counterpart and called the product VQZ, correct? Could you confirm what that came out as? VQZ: 0.07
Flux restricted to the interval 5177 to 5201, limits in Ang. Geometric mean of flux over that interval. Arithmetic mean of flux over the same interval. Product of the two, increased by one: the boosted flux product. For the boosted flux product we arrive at 131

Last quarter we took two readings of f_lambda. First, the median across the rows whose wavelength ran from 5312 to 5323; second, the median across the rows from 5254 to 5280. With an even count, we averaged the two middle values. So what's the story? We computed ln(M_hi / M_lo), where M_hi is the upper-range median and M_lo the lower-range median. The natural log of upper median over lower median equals 0.04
